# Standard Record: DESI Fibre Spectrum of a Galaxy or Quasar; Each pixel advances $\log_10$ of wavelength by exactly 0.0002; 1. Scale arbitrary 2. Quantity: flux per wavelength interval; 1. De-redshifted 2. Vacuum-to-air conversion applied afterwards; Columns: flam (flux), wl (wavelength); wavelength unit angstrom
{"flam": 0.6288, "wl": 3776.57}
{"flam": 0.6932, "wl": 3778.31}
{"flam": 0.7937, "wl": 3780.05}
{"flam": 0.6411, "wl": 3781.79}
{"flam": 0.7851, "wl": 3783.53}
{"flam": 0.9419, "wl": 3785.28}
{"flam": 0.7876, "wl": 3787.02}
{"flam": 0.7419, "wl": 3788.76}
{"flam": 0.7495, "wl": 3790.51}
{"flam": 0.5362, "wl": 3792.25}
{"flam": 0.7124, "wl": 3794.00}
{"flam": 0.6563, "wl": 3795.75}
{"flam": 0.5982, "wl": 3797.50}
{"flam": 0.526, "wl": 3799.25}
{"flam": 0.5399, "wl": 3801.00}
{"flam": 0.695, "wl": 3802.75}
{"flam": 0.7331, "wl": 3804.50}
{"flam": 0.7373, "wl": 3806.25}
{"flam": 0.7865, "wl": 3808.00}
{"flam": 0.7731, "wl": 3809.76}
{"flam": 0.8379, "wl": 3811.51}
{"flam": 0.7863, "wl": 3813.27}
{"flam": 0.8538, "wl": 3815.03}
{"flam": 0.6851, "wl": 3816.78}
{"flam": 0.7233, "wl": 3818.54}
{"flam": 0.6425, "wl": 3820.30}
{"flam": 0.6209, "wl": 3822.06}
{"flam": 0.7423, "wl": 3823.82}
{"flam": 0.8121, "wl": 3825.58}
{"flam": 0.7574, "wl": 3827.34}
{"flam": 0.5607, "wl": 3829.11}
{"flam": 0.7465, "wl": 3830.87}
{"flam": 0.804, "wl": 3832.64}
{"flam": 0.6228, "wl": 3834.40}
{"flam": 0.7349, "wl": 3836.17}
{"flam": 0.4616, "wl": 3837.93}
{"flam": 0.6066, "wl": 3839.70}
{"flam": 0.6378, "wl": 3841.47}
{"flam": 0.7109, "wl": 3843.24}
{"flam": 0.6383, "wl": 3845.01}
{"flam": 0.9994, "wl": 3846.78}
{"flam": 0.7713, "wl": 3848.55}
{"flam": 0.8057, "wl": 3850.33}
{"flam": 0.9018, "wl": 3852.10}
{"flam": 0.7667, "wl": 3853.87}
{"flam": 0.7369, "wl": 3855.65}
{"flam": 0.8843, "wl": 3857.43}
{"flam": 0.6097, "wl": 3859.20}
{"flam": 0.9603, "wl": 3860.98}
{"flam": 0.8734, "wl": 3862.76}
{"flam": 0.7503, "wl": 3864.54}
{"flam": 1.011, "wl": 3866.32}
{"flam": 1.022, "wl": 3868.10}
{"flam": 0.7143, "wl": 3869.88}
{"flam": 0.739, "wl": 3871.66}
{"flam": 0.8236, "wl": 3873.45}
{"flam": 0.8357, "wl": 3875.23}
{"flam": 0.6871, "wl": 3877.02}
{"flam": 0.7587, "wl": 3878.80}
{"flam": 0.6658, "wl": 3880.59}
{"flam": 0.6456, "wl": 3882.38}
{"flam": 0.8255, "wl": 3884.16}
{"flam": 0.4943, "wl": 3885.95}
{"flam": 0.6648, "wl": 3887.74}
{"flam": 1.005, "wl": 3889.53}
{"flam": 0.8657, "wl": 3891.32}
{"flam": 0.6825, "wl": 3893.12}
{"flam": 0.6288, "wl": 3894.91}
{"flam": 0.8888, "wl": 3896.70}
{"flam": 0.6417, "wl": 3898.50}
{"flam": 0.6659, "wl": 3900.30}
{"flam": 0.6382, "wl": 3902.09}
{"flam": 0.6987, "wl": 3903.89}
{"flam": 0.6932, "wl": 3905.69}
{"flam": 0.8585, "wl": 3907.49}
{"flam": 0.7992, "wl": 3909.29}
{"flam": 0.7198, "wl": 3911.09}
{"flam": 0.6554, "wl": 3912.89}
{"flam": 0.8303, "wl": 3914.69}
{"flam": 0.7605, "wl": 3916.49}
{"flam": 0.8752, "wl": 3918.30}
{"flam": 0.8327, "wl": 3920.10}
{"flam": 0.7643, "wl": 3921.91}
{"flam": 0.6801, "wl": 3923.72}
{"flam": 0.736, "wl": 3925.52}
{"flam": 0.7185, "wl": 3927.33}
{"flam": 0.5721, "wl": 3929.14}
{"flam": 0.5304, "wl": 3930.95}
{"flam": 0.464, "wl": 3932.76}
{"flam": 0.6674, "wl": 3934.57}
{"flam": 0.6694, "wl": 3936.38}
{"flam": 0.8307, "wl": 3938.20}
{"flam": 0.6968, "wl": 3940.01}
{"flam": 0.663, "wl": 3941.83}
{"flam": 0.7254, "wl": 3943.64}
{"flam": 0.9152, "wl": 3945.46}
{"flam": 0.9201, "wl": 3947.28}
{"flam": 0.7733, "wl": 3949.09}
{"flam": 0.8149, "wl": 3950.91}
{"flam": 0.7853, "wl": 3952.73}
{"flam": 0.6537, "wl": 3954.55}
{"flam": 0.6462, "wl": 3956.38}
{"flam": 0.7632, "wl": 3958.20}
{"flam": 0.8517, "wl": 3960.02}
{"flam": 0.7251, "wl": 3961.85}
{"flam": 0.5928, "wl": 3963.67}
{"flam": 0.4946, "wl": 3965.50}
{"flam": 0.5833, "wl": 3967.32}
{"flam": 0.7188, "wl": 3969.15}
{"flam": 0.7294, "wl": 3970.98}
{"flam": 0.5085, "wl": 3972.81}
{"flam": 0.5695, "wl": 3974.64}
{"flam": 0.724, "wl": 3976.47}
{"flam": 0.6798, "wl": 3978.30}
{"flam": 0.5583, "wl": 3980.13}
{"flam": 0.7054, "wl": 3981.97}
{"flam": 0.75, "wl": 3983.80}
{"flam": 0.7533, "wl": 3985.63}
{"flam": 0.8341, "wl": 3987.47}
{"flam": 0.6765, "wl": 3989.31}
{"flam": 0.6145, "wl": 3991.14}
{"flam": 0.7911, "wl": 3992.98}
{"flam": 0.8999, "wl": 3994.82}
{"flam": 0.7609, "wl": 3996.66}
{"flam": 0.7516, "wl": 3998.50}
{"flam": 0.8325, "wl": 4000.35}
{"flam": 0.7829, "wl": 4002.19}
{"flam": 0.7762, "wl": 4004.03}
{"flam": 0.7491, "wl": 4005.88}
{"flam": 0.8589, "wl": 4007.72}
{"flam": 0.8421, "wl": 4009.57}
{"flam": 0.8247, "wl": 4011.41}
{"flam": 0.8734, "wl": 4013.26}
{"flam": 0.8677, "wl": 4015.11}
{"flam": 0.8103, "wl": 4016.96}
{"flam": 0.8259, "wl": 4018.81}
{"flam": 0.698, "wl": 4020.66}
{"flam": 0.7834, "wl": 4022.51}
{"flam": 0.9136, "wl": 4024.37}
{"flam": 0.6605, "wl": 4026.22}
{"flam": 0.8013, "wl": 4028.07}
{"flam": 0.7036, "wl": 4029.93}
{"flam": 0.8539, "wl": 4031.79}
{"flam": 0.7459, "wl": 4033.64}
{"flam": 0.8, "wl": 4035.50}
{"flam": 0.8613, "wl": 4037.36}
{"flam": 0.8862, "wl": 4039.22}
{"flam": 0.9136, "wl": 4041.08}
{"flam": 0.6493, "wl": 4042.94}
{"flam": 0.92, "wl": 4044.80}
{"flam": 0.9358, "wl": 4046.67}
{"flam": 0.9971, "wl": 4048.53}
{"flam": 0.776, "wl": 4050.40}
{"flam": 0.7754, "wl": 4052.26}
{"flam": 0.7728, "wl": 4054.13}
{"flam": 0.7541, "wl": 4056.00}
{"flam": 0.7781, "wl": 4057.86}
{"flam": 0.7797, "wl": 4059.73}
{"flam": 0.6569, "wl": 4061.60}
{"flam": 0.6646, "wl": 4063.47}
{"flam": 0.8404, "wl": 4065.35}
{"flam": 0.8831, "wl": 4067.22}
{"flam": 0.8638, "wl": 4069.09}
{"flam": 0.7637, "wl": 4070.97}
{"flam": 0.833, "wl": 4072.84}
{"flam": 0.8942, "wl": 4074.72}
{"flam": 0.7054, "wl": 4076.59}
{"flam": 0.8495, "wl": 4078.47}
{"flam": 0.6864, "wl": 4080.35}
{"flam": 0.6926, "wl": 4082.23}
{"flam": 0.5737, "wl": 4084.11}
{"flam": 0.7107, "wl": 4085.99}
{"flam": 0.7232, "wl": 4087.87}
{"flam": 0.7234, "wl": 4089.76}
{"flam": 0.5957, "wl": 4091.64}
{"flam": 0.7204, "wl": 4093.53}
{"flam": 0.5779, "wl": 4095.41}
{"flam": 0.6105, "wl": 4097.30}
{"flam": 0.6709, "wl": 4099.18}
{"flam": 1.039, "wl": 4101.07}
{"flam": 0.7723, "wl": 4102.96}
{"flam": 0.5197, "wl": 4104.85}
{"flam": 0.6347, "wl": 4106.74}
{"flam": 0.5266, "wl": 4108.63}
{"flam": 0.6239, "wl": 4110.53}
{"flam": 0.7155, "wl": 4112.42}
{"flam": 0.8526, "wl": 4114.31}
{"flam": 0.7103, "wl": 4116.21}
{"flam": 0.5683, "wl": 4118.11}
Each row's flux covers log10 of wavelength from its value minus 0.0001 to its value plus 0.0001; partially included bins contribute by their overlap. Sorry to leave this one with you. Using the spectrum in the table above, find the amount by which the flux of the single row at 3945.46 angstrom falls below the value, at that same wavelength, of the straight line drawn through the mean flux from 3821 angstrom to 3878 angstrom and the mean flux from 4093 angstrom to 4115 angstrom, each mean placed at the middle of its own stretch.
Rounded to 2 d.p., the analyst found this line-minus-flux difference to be -0.18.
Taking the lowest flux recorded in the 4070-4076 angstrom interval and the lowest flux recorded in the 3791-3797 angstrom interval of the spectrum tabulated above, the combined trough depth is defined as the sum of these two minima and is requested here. 1.30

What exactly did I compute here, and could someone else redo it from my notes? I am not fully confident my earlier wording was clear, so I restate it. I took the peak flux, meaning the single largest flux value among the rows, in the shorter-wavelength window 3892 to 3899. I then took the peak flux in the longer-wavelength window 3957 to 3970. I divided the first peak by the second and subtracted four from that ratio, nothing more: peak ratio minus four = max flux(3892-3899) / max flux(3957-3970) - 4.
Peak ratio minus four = -2.96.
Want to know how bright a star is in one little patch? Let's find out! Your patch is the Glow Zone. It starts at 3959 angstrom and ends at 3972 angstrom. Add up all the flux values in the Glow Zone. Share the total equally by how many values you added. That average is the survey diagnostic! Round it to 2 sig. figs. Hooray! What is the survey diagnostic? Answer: 0.67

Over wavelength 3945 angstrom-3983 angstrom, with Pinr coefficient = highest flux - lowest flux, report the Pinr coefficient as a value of 0.43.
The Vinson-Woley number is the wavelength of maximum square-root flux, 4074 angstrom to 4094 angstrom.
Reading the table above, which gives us 4074.72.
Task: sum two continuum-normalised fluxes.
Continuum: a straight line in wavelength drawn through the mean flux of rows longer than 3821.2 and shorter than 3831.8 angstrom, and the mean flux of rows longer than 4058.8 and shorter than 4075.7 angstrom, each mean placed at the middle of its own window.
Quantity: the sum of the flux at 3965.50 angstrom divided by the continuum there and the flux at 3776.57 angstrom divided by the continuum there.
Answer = 1.57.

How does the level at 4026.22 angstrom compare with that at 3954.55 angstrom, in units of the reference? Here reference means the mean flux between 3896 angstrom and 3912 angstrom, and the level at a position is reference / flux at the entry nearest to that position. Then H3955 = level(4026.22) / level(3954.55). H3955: 0.99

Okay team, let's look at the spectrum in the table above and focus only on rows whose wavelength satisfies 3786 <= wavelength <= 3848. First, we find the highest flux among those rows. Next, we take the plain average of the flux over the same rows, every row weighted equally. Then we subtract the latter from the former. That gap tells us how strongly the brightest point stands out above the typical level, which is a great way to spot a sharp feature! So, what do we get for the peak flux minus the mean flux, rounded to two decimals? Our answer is 0.30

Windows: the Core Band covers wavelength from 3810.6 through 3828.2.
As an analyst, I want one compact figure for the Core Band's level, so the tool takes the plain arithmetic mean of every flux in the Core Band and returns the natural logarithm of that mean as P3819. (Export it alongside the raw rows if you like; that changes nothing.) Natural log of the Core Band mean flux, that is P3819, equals -0.29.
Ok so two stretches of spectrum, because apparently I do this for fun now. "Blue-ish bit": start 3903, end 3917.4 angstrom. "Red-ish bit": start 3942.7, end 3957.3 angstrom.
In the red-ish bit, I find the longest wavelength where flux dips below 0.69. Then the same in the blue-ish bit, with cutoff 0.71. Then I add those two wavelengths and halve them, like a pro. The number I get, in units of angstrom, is 3934.6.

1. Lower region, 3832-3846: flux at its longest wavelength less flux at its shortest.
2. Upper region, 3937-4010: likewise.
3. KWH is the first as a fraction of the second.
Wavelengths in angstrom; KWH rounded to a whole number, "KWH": -15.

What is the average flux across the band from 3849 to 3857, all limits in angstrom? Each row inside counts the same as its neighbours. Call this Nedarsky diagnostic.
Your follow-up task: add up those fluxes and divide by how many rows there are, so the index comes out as 0.80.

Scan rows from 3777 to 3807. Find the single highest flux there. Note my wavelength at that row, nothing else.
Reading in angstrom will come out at 3785.28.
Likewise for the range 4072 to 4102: 4101.07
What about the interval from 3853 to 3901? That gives 3868.10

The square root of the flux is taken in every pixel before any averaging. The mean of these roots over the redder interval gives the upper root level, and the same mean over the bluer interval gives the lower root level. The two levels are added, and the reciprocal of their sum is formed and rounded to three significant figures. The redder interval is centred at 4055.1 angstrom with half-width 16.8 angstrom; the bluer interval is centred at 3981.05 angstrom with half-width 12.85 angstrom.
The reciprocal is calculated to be 0.579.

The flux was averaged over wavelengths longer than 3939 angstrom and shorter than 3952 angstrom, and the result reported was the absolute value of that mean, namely 0.79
